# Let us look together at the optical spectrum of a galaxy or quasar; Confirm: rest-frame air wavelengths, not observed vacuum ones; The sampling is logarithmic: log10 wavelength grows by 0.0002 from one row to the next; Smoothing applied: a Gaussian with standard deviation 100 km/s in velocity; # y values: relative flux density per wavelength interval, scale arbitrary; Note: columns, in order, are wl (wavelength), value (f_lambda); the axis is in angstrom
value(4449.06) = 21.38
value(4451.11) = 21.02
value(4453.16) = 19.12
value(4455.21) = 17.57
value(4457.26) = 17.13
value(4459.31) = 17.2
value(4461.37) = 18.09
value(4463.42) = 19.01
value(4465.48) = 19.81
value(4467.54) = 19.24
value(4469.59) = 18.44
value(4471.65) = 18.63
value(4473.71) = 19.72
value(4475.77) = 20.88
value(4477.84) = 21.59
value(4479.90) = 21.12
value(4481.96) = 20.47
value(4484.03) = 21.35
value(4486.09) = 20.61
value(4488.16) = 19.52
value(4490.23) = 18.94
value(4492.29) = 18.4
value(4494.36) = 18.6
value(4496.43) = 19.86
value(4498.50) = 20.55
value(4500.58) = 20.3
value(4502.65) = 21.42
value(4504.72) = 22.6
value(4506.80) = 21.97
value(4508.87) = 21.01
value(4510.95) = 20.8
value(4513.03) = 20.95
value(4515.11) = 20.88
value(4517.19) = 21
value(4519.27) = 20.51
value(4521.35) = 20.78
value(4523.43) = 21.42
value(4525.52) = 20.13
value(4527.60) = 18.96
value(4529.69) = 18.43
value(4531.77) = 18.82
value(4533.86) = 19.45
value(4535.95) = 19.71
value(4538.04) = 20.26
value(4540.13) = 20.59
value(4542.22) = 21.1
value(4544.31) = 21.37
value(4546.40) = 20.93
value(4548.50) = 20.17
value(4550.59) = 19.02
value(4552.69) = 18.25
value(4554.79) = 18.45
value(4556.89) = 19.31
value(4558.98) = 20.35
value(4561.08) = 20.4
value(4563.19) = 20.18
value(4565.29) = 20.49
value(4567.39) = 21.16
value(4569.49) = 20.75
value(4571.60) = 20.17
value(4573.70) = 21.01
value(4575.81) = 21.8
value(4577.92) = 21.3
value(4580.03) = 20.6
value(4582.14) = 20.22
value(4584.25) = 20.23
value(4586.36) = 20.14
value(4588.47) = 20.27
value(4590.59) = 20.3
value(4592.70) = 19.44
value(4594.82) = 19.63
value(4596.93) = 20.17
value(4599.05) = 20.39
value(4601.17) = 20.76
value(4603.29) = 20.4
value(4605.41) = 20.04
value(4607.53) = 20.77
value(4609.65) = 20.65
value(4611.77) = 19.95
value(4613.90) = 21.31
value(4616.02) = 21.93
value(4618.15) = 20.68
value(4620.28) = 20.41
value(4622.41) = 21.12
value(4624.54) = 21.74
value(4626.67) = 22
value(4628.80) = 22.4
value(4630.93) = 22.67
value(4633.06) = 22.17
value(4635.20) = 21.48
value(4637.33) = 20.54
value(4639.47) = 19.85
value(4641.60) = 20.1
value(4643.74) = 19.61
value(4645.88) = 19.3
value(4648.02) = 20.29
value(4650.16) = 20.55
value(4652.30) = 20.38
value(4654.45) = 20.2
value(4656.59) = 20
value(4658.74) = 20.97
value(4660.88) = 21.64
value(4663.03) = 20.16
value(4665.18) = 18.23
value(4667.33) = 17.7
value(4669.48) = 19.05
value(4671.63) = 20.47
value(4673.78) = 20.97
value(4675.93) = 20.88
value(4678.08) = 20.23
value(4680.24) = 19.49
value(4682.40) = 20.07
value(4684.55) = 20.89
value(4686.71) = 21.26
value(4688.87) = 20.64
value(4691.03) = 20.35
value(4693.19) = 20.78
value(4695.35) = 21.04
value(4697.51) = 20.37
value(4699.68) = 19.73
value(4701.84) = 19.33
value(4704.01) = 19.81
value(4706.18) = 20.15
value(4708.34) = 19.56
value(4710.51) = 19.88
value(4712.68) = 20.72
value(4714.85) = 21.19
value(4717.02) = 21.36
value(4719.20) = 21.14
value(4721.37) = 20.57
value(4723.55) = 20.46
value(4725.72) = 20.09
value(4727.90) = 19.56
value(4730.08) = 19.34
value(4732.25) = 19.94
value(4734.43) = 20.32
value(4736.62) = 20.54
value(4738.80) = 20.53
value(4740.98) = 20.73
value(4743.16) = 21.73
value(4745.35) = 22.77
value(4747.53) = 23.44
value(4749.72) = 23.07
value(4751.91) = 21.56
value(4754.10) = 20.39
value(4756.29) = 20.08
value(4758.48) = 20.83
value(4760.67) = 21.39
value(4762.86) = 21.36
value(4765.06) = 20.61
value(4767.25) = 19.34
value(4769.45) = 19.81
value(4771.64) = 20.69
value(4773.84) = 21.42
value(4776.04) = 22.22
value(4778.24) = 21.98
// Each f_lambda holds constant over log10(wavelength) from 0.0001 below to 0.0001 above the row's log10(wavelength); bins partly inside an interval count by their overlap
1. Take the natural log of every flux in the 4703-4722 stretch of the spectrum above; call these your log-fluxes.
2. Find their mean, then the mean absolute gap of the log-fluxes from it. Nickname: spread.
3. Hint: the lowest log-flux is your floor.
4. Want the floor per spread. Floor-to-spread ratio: 107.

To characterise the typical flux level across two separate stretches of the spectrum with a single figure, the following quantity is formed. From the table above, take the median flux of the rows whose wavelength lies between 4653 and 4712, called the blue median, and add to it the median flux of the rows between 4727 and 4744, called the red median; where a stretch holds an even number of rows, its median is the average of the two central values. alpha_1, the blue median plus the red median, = 40.6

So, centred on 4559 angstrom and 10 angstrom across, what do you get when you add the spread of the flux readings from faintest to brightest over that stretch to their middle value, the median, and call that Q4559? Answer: 22.1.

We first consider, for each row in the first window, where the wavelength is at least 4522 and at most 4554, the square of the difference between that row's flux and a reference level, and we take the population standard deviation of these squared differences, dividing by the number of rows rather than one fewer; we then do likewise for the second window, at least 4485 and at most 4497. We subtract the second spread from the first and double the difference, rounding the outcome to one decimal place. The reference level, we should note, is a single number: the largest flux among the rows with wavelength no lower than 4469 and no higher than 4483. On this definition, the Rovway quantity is 0.7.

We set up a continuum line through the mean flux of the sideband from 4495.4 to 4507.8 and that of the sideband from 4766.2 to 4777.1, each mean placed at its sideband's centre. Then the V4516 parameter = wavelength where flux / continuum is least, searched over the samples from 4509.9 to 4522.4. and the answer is 4519.27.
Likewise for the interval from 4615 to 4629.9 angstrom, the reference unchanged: 4620.28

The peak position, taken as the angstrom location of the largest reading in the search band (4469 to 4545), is 4504.72 angstrom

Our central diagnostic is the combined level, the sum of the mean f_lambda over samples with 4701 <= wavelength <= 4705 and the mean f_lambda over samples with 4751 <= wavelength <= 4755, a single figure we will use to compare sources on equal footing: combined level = 40.5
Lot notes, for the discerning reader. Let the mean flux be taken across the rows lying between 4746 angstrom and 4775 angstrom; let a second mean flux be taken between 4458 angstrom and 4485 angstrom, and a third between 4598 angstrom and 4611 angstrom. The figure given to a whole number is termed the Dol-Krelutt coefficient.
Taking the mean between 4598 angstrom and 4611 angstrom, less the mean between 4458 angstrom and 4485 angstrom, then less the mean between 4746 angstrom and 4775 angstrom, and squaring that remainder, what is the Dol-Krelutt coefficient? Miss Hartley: 409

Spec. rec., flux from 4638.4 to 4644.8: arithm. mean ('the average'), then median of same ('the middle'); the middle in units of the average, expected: 1.00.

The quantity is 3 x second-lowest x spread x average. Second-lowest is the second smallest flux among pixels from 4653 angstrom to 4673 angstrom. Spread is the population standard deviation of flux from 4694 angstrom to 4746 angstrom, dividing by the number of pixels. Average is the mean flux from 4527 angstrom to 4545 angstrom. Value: 865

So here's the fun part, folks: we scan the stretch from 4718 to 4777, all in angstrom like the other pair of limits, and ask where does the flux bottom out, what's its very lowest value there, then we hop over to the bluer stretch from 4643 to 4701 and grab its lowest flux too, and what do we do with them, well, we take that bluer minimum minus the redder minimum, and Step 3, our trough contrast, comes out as -1.6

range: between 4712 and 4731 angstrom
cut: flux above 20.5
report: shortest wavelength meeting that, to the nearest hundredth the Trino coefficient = 4712.68 angstrom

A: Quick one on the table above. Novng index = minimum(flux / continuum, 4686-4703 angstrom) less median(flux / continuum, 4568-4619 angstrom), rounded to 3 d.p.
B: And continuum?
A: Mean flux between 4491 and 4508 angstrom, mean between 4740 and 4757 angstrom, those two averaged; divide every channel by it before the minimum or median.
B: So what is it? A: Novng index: -0.050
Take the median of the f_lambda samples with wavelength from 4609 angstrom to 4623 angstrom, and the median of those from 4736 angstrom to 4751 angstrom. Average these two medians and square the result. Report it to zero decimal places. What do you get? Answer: 450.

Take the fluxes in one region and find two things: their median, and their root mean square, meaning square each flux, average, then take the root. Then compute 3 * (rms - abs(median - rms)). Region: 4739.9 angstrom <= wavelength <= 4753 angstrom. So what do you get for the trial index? 66.7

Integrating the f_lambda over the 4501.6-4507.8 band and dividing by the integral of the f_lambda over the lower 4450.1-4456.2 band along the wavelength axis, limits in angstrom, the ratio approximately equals 1.16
